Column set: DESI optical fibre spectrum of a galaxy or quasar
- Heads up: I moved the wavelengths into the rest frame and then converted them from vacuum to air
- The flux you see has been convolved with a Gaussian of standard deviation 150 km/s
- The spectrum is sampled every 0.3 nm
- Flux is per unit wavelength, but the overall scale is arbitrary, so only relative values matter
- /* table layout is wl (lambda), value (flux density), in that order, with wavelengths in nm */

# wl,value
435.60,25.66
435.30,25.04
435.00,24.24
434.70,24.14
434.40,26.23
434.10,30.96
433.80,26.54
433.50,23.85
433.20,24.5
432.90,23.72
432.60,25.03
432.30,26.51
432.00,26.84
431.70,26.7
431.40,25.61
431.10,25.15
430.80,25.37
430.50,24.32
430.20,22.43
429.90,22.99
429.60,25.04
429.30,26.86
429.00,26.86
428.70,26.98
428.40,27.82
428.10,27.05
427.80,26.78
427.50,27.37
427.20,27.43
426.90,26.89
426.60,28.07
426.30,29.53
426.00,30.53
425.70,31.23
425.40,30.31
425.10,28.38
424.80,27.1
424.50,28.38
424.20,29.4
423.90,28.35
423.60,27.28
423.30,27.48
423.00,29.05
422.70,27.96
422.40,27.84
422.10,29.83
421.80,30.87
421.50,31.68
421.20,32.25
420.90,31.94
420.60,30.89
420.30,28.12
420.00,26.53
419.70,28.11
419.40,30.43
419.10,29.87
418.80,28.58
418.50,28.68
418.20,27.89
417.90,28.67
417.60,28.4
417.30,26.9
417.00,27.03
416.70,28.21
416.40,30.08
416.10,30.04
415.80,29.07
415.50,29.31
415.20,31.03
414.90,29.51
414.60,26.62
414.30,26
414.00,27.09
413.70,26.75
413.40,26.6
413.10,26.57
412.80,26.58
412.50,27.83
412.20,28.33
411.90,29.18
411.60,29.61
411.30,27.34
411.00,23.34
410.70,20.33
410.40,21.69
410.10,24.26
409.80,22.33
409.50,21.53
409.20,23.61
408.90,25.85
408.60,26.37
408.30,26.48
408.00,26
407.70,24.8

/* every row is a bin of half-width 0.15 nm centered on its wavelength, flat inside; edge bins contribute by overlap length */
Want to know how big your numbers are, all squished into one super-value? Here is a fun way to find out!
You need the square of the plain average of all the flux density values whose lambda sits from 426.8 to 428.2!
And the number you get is 735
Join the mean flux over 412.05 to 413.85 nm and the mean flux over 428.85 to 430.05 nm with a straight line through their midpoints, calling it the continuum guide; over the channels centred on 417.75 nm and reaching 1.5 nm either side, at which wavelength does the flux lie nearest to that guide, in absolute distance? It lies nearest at 417.30 nm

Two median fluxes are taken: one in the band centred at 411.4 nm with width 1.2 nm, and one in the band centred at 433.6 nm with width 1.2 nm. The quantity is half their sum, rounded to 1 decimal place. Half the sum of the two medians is 26.9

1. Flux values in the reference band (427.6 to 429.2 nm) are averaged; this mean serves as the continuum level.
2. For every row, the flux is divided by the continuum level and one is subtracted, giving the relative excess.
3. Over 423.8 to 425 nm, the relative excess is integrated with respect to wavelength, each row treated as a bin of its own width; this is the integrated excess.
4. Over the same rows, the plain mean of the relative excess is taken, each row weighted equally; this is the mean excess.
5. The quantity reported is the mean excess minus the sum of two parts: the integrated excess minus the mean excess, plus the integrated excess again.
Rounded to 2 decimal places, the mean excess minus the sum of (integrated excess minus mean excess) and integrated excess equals -0.02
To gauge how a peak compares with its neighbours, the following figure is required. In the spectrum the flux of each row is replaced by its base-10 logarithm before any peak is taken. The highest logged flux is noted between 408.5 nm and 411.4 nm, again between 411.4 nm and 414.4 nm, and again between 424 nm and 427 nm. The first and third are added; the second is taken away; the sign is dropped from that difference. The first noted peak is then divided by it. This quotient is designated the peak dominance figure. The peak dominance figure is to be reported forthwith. 0.98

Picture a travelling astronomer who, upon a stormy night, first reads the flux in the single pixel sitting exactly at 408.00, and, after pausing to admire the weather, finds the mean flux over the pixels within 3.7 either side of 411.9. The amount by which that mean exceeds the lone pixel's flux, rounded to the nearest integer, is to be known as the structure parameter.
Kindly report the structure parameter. 0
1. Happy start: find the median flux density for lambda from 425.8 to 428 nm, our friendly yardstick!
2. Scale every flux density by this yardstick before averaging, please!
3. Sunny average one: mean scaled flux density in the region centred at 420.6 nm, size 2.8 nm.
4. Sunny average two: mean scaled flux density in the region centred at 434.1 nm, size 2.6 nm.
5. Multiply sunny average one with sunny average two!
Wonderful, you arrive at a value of 1.02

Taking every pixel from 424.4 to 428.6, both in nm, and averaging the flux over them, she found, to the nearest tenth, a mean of 28.3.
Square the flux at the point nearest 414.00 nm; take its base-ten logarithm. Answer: 2.87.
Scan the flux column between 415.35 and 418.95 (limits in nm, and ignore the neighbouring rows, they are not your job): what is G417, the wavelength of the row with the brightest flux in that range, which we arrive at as 416.40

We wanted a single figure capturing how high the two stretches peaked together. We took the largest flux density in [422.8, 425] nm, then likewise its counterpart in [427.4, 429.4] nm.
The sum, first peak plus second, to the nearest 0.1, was 57.2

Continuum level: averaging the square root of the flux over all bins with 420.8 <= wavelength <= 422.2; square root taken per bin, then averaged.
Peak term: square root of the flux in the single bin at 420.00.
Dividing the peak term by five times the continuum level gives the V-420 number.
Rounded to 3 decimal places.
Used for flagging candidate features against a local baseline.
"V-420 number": 0.184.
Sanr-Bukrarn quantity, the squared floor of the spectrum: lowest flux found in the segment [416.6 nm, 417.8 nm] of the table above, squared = 724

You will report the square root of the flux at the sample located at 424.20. 5.42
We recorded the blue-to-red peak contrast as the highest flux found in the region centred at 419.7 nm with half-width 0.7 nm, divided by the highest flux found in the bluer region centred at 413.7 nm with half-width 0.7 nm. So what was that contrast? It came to 1.12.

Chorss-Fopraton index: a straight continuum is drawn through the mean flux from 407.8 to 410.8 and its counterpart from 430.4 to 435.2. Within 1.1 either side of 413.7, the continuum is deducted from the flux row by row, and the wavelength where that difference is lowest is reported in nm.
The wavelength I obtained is 414.30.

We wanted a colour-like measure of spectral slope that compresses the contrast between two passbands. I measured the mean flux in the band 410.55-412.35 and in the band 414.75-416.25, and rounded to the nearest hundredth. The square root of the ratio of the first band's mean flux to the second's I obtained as 0.94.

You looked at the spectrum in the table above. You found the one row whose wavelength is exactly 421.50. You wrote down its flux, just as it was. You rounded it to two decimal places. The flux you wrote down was 31.68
